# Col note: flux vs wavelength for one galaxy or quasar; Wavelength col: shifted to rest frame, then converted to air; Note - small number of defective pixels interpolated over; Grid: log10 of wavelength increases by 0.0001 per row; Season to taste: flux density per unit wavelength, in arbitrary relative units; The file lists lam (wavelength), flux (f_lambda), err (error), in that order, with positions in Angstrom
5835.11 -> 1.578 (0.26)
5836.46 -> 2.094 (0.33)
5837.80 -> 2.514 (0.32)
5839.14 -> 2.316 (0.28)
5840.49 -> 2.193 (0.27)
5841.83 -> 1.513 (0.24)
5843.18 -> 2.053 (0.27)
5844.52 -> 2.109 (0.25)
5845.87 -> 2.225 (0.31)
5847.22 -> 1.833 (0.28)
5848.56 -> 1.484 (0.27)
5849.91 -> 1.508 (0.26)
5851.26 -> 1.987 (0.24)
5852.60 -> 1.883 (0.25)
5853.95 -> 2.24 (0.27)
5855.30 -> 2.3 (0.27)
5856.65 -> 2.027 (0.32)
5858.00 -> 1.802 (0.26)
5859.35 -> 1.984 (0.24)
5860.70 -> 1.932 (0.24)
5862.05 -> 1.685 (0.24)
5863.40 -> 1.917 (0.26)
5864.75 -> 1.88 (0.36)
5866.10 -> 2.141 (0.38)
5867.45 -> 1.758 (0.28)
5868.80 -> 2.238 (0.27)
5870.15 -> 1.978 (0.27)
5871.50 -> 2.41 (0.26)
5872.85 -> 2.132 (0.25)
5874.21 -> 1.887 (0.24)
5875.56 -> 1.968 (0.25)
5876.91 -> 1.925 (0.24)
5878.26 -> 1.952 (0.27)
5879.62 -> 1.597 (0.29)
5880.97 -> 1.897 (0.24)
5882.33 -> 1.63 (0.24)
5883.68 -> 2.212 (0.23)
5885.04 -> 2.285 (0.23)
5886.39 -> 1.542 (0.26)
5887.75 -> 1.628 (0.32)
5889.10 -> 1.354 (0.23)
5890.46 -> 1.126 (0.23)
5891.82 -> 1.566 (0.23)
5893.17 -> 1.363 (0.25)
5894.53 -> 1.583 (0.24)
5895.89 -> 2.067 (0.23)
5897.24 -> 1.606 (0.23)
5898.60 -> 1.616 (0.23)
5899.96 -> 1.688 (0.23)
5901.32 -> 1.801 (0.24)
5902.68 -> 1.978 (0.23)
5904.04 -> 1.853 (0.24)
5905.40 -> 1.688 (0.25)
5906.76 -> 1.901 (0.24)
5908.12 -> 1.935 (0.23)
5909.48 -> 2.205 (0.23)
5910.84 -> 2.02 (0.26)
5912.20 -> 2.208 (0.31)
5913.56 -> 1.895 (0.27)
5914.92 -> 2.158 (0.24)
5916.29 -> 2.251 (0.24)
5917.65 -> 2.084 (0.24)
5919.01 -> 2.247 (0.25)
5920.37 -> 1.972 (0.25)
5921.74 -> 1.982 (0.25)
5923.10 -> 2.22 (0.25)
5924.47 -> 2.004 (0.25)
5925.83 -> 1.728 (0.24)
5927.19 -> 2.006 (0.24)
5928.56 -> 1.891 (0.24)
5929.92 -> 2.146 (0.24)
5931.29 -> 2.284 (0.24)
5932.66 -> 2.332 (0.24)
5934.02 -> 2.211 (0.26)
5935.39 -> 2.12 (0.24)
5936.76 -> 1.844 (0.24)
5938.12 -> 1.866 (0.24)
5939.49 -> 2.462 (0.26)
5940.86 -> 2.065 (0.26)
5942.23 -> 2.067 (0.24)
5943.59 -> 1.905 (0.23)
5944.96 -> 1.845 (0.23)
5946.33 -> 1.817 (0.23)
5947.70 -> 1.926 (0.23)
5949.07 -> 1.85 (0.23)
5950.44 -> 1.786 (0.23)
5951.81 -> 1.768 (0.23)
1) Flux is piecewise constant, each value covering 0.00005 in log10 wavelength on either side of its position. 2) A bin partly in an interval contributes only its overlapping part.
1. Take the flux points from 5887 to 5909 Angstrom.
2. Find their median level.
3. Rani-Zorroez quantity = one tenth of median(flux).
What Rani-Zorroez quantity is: 0.166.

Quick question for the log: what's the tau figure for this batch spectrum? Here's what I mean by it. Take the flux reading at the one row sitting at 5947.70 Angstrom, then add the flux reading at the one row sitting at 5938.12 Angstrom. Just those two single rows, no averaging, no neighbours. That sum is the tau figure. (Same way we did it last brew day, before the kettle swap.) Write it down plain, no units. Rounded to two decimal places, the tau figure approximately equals 3.79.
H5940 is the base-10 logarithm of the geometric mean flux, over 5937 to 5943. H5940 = 0.32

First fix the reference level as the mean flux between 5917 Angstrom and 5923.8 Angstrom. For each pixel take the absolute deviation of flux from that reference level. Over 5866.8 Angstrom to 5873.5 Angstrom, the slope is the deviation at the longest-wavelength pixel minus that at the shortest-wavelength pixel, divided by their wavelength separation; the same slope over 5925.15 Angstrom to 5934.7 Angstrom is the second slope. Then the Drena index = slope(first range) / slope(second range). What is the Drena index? 1.8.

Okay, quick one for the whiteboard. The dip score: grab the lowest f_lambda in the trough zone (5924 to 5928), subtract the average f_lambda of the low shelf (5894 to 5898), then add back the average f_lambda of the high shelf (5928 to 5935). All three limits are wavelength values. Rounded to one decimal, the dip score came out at 2.1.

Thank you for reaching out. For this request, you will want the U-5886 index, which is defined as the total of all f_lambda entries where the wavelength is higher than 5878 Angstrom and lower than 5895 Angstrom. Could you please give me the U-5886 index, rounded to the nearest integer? 22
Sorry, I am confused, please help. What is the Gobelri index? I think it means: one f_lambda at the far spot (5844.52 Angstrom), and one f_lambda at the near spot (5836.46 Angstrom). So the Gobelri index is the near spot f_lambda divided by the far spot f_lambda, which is 0.99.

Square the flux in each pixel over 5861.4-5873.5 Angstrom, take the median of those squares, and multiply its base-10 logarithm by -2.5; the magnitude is -1.48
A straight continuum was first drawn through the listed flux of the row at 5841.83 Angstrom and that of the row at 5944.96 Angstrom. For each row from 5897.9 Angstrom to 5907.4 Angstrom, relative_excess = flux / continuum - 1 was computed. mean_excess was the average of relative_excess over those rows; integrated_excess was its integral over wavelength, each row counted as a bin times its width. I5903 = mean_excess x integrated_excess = 0.02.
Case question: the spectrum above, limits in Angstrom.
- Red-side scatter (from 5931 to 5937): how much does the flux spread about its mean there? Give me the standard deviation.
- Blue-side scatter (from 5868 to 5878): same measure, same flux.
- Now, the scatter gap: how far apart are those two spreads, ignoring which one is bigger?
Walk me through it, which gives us 0.00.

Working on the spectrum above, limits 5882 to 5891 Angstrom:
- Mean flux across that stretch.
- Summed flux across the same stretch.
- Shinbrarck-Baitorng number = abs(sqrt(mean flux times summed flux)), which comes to 4.5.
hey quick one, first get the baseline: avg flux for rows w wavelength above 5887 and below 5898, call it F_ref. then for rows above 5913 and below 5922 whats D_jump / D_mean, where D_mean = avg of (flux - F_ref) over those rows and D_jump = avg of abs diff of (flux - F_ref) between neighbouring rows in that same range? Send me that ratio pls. 0.3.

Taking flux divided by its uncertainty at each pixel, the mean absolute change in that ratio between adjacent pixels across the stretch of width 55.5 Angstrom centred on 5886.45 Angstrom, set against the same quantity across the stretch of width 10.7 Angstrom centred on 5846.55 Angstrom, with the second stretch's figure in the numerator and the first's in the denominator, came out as 1.0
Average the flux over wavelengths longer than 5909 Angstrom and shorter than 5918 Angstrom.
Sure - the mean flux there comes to 2.12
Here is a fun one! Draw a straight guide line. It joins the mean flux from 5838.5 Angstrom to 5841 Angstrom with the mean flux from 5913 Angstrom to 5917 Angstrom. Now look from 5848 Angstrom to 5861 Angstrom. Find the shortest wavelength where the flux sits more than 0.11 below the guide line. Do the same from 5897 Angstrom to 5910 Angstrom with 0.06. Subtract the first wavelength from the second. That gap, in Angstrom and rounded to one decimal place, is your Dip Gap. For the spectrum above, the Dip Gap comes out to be 48.7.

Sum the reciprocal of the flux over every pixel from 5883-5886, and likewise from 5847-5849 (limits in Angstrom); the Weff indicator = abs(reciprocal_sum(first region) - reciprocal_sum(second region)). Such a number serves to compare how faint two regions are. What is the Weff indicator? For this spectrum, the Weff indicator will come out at 0.33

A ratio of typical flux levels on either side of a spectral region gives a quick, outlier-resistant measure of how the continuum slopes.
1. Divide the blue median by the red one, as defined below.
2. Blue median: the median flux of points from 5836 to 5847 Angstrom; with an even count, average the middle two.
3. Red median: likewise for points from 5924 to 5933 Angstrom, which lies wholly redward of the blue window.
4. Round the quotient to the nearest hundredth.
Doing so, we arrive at 1.07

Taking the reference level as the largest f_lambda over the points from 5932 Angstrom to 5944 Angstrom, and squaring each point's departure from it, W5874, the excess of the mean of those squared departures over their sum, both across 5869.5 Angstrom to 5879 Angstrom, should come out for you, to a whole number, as -1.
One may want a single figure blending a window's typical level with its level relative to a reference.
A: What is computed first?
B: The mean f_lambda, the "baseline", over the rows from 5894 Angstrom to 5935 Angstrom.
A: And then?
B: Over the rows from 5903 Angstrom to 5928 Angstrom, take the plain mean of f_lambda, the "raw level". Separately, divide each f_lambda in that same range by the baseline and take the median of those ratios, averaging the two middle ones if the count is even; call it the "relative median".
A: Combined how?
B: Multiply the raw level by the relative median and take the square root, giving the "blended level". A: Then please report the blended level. 1.43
